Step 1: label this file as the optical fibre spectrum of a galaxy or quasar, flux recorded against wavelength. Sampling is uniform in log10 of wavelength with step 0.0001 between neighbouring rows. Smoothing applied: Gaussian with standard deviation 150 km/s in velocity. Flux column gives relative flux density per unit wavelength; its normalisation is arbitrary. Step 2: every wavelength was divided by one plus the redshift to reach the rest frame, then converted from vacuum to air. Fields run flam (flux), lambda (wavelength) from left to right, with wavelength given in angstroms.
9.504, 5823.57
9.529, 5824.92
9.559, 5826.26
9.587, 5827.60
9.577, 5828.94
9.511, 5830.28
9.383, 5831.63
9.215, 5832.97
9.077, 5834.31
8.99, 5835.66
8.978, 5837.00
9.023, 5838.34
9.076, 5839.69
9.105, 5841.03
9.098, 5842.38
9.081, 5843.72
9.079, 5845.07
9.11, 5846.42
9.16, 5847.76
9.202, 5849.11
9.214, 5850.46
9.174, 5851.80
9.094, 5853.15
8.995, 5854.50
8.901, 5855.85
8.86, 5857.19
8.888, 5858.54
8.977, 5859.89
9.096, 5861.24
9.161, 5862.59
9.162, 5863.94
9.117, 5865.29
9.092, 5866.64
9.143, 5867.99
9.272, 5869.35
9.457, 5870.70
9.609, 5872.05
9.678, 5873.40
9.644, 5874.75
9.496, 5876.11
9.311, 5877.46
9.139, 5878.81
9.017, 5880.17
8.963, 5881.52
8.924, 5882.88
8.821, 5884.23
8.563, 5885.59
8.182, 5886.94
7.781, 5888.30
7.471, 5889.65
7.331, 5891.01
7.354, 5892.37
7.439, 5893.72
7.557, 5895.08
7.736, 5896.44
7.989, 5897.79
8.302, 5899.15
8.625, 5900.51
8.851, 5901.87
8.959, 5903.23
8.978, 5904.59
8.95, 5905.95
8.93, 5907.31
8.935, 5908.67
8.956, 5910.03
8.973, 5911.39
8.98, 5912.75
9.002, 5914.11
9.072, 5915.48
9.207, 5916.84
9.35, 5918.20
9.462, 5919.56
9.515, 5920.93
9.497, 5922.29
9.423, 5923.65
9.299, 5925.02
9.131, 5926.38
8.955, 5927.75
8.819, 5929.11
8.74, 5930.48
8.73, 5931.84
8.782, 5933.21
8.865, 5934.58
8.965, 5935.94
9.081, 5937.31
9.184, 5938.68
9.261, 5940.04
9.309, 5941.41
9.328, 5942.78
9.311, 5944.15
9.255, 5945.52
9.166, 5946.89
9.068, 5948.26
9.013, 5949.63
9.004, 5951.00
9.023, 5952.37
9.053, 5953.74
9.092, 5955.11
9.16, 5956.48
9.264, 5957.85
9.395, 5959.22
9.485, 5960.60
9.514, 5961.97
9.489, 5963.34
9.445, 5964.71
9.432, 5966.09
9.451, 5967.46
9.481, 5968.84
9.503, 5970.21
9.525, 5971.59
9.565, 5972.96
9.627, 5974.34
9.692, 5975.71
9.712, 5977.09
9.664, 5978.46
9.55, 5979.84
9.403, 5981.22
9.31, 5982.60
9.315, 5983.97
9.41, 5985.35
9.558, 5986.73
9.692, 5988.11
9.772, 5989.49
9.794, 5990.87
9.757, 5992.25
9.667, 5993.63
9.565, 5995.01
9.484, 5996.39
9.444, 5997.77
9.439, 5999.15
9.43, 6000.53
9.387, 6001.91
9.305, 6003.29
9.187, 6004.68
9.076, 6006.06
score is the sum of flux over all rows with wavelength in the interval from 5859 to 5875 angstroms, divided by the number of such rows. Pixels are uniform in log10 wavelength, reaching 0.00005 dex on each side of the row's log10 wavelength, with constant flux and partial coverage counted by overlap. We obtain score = 9.28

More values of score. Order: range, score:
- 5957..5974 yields 9.46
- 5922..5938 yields 9.02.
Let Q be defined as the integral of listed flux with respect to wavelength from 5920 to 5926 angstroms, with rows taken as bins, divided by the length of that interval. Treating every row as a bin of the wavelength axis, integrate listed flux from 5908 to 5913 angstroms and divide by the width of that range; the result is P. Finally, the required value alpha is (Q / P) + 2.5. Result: 3.55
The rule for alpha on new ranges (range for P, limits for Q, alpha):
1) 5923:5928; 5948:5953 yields 3.48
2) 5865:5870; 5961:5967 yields 3.54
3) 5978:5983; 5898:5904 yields 3.41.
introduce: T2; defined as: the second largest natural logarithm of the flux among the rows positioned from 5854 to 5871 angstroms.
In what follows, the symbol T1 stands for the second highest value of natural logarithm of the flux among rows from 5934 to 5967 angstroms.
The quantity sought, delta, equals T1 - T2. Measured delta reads 0.023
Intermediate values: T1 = 2.25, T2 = 2.23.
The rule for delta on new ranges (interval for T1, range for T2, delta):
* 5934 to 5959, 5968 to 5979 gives -0.040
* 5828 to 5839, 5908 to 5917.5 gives 0.047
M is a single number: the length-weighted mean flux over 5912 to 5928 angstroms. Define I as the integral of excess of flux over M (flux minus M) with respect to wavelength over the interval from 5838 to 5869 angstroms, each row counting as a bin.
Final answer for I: -5.1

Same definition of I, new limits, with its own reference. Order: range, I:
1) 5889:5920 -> -22.1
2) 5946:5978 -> 3.6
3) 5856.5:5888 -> -4.7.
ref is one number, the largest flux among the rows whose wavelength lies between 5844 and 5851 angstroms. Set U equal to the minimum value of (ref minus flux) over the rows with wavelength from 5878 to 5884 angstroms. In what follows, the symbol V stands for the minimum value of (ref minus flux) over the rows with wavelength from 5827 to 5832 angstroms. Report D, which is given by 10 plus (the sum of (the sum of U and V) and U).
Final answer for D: 9.8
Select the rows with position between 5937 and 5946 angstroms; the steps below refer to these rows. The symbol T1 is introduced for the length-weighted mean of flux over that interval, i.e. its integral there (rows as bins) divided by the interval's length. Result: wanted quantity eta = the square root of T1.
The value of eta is 3.04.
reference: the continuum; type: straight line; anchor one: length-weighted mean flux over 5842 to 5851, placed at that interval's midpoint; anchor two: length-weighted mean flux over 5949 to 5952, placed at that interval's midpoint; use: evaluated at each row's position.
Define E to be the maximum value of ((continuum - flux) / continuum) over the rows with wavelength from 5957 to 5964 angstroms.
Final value -0.03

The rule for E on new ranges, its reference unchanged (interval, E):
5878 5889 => 0.14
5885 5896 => 0.19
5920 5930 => 0.02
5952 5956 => 0.00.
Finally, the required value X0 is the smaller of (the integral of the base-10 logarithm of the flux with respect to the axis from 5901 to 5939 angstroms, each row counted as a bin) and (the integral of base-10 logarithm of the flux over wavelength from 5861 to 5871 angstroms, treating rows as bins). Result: 9.6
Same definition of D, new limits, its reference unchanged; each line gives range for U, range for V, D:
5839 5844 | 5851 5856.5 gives 10.3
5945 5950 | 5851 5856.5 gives 10.0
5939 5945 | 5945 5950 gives 9.7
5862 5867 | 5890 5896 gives 11.8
